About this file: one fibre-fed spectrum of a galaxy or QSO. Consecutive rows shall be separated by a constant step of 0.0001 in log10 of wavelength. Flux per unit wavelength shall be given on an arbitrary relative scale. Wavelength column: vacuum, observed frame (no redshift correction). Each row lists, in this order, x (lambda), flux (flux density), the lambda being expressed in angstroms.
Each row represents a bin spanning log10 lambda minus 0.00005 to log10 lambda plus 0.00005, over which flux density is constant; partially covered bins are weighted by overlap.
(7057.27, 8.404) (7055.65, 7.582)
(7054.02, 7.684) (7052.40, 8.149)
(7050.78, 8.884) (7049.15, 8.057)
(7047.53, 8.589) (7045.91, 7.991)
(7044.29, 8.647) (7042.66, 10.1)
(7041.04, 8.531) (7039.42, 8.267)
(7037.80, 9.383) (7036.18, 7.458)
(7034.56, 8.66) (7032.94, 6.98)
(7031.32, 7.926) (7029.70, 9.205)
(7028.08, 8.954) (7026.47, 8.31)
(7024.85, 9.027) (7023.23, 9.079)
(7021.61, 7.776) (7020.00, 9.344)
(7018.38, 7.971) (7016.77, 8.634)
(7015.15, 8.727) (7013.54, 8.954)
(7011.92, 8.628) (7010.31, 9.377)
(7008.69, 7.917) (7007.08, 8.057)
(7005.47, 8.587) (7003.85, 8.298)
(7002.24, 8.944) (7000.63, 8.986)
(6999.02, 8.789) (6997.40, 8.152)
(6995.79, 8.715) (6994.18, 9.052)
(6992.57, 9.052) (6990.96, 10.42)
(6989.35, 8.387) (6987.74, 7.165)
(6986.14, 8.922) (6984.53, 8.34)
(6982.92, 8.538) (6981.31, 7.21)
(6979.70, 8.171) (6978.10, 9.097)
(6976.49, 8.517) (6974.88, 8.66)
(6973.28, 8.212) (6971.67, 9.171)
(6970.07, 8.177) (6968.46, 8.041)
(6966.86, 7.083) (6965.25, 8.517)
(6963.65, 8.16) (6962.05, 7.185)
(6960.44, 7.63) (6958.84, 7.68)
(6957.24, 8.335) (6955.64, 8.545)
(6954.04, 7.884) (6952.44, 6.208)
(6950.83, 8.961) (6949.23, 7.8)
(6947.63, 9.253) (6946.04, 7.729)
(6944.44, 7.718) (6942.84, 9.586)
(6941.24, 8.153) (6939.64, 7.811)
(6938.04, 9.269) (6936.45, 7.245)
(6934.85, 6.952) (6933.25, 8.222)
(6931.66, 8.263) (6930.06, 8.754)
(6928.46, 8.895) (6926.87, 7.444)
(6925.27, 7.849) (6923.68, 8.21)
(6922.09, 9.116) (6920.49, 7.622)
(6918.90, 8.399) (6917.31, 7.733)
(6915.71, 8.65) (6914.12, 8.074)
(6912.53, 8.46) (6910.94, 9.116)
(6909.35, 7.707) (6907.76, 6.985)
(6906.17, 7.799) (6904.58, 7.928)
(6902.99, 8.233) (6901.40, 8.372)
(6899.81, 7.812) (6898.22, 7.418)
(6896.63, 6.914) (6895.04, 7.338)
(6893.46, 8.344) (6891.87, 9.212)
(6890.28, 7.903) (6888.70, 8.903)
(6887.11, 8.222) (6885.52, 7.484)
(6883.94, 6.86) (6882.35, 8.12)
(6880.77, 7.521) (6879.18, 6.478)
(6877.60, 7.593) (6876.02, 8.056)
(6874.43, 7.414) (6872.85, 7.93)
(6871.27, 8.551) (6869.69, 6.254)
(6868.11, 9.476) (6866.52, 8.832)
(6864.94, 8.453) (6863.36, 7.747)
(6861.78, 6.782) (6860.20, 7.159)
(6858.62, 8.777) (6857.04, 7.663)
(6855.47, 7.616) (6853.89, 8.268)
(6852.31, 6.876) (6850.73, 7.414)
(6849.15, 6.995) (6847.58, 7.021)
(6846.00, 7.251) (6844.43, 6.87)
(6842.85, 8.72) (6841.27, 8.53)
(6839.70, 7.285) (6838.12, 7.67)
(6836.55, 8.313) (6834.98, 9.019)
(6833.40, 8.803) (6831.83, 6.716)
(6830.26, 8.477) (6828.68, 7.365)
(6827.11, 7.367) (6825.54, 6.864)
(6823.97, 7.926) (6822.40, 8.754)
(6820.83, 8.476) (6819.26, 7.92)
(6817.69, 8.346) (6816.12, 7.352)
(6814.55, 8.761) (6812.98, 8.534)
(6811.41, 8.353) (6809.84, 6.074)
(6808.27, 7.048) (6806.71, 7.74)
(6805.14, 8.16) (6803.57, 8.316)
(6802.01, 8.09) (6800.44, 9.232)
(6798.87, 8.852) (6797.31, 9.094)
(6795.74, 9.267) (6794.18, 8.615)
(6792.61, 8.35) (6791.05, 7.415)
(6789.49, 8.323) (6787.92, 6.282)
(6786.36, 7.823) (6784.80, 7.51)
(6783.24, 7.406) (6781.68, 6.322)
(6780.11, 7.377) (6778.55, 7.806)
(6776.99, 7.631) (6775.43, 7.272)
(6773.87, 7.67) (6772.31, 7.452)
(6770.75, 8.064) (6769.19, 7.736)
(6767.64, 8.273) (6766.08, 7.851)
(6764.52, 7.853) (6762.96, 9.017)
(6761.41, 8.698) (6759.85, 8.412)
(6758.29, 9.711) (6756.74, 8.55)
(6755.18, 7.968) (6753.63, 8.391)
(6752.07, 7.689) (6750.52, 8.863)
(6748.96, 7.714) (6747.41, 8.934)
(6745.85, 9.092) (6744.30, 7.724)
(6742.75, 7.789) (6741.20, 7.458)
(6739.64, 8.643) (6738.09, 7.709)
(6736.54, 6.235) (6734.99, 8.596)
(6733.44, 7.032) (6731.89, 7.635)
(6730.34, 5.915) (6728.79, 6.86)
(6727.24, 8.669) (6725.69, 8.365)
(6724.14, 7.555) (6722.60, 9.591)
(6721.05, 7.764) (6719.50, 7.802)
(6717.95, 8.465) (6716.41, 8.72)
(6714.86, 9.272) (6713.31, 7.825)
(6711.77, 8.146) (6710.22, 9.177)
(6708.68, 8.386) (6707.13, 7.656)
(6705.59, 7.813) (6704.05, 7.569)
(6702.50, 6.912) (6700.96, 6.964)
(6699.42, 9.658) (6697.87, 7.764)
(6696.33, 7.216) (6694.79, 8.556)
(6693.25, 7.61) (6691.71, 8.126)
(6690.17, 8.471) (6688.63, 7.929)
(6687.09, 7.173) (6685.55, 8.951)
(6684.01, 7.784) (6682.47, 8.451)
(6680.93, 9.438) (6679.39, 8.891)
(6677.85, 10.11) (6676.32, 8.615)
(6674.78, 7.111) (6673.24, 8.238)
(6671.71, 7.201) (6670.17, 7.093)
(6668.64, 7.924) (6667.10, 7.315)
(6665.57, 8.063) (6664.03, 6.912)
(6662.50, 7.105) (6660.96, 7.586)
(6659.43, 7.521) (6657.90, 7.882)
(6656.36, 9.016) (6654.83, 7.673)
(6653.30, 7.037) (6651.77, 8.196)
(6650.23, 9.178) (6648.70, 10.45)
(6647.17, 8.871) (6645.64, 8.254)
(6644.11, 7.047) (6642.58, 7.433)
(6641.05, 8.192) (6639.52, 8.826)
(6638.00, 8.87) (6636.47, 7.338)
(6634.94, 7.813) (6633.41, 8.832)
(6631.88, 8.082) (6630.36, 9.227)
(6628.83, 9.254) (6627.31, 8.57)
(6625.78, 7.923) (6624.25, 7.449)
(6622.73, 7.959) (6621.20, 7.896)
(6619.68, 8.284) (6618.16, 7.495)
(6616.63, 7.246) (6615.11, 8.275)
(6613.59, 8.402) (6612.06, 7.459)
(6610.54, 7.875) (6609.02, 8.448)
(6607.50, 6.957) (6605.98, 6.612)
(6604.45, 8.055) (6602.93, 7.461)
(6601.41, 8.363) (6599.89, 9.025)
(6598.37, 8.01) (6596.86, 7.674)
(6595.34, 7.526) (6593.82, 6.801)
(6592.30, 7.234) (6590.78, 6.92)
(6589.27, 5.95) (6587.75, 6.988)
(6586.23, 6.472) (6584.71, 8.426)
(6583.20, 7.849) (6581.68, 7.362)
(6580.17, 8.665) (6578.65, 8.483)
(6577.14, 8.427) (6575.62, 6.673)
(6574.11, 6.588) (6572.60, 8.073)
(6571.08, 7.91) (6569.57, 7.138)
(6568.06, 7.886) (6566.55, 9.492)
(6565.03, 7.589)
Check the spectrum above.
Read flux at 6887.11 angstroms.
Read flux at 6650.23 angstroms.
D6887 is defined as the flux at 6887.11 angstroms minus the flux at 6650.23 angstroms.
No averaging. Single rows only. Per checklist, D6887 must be -1.0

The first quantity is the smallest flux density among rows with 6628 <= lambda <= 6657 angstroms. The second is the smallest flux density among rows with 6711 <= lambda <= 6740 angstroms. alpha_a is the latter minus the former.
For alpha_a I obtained -1.12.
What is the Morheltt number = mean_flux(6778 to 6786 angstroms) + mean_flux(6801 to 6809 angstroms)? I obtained 15.2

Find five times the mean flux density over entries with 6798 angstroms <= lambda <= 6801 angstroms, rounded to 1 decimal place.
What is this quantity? 45.2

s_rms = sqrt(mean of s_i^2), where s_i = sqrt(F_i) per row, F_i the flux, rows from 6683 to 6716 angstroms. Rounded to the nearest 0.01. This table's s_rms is 2.84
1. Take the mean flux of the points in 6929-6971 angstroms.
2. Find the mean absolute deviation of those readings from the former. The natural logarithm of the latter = -0.53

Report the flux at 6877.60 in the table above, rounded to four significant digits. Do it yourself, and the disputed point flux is 7.593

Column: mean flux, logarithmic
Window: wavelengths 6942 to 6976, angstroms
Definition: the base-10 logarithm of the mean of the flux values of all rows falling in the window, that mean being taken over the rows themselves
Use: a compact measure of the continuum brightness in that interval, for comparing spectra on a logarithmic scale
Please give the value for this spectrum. 0.910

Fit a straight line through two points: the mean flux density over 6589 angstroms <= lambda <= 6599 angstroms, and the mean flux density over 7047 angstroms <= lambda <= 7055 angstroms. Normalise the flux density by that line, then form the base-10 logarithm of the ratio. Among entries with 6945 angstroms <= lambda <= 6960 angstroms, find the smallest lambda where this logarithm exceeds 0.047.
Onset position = 6947.63 angstroms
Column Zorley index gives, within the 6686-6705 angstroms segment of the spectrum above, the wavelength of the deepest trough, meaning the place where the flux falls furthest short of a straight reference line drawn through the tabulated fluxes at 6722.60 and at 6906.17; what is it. 6702.50 angstroms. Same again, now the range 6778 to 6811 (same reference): 6781.68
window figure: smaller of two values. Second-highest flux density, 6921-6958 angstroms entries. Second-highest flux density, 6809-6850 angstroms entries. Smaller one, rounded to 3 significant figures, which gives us 8.80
